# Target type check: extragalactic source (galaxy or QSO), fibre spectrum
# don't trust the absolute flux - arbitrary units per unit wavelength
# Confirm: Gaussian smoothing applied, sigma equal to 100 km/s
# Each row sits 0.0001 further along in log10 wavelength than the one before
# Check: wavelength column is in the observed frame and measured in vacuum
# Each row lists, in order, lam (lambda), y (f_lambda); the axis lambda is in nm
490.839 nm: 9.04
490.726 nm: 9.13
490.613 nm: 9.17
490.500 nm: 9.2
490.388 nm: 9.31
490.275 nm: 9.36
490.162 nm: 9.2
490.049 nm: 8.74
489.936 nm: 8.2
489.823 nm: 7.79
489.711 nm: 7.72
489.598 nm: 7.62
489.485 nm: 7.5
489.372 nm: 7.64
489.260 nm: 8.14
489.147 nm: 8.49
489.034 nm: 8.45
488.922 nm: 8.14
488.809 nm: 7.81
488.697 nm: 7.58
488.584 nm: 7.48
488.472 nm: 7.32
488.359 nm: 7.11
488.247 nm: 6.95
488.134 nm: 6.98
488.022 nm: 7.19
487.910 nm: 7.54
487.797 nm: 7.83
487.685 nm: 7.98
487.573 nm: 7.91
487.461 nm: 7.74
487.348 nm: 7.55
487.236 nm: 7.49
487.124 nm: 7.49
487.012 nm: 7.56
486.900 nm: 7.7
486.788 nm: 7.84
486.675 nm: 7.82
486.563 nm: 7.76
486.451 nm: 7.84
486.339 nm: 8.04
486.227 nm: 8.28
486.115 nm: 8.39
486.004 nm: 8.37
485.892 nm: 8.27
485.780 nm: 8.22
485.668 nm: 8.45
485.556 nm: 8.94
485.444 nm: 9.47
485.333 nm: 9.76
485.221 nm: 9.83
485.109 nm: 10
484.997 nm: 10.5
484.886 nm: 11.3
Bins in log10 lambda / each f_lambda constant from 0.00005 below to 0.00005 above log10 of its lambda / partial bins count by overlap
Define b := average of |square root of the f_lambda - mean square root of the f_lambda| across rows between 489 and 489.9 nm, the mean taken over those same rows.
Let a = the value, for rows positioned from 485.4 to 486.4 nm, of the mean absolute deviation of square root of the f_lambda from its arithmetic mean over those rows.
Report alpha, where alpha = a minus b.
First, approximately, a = 0.053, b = 0.058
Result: -0.005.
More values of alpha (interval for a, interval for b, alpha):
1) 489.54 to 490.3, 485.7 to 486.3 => 0.096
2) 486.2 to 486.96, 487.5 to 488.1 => -0.021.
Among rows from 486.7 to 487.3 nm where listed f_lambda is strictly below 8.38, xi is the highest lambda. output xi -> 487.236 nm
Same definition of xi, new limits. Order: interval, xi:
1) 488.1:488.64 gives 488.584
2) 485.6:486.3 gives 486.227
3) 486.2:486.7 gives 486.675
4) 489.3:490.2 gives 489.936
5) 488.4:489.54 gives 489.485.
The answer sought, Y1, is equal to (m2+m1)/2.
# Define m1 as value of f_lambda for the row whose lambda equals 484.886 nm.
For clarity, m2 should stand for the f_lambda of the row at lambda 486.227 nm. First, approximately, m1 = 11.3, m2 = 8.28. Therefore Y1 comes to 9.79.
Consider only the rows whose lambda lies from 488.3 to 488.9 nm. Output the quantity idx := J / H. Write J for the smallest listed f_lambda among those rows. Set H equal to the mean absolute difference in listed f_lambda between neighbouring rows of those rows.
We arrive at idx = 41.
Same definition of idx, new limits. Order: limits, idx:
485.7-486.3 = 117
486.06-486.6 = 49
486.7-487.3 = 86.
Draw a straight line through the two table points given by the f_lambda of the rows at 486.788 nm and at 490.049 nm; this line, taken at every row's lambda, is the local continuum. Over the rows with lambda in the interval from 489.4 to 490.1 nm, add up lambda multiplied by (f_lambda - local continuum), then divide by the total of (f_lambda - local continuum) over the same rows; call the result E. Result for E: 489.68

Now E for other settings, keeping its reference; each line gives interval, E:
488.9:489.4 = 489.26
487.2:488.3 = 487.91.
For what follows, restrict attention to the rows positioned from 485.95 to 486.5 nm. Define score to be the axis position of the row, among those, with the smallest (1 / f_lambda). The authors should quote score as 486.115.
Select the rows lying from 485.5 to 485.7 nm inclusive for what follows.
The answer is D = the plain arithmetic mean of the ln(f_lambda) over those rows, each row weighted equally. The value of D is 2.16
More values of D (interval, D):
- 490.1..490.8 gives 2.22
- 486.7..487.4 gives 2.03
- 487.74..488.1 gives 2.02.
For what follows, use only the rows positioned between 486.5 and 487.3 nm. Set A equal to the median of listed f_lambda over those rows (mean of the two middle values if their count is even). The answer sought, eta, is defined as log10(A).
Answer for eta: 0.886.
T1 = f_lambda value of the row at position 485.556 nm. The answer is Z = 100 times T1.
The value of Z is 894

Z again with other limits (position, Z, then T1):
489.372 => 764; 7.64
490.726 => 913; 9.13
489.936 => 820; 8.2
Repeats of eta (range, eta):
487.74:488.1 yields 0.877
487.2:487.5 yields 0.878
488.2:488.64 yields 0.858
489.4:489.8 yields 0.882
